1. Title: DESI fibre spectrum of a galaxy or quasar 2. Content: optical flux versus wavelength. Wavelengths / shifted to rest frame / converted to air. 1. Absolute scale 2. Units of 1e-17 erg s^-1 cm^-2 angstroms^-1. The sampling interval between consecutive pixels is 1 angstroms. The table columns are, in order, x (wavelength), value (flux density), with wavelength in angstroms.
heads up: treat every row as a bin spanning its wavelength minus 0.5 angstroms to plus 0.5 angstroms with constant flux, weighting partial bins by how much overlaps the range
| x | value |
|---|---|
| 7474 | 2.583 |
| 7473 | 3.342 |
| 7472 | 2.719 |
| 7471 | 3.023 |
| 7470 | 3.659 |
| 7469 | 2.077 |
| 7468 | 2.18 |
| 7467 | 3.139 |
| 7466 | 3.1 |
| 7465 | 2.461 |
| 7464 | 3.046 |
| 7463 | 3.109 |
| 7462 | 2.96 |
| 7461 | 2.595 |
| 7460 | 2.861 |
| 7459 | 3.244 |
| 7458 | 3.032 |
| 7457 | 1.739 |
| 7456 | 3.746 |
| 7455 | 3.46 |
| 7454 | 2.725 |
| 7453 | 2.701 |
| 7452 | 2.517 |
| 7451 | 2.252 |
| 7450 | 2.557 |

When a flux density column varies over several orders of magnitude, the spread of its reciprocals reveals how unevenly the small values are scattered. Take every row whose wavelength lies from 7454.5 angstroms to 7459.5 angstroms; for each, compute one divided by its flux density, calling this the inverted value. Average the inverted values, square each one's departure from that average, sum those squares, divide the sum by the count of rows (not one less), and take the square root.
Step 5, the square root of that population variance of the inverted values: 0.11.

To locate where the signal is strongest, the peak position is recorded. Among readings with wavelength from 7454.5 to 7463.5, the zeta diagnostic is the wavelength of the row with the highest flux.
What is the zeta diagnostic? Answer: 7456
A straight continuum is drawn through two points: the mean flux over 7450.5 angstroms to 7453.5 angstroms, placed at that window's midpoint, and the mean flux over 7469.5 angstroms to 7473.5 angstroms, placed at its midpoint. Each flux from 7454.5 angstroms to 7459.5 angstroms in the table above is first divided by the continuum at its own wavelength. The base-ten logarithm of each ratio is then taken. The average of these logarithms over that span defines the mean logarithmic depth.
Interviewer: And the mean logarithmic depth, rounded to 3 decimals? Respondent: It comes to 0.043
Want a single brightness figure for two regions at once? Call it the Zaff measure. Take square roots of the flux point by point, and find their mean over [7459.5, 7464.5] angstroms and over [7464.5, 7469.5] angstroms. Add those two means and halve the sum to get 1.66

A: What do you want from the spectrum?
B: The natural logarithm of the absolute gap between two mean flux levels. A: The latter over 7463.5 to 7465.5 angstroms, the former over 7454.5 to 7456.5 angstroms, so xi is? -0.2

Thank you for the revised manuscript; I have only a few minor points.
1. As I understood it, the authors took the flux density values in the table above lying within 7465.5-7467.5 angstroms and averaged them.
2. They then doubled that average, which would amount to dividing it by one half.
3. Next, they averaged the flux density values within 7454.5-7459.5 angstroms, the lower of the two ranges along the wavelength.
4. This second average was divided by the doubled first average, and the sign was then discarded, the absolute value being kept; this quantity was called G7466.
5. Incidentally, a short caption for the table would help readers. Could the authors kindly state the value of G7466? 0.49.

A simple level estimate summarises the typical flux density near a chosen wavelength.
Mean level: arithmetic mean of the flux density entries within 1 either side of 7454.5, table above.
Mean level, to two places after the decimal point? 3.09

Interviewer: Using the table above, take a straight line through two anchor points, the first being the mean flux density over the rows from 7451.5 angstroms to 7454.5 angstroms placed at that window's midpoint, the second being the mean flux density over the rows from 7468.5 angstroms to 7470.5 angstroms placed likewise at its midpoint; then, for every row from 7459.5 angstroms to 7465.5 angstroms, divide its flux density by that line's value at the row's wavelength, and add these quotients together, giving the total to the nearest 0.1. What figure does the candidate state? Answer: 6.1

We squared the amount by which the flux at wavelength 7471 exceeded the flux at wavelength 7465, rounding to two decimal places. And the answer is 0.32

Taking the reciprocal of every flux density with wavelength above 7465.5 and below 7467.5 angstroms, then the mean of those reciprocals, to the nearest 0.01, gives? 0.32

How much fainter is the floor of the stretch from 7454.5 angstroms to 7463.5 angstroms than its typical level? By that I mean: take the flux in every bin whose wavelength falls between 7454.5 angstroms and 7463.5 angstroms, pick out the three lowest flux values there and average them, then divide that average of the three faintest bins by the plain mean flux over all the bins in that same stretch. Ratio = 0.807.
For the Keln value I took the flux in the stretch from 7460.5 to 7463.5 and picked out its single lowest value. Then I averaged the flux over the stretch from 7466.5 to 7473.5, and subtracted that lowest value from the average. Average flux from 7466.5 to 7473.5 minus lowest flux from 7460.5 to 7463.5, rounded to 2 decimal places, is 0.28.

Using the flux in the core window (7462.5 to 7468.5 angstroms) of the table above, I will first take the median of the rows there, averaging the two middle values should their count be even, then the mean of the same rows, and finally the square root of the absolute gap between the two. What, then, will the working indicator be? 0.48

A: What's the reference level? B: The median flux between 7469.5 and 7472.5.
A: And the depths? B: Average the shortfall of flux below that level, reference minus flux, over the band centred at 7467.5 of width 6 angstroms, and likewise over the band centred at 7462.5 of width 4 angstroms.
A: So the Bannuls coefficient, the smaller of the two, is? 0.10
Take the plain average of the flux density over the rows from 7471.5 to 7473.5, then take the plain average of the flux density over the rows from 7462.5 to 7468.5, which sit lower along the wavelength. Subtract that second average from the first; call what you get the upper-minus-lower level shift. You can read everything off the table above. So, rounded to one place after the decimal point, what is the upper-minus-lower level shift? 0.2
